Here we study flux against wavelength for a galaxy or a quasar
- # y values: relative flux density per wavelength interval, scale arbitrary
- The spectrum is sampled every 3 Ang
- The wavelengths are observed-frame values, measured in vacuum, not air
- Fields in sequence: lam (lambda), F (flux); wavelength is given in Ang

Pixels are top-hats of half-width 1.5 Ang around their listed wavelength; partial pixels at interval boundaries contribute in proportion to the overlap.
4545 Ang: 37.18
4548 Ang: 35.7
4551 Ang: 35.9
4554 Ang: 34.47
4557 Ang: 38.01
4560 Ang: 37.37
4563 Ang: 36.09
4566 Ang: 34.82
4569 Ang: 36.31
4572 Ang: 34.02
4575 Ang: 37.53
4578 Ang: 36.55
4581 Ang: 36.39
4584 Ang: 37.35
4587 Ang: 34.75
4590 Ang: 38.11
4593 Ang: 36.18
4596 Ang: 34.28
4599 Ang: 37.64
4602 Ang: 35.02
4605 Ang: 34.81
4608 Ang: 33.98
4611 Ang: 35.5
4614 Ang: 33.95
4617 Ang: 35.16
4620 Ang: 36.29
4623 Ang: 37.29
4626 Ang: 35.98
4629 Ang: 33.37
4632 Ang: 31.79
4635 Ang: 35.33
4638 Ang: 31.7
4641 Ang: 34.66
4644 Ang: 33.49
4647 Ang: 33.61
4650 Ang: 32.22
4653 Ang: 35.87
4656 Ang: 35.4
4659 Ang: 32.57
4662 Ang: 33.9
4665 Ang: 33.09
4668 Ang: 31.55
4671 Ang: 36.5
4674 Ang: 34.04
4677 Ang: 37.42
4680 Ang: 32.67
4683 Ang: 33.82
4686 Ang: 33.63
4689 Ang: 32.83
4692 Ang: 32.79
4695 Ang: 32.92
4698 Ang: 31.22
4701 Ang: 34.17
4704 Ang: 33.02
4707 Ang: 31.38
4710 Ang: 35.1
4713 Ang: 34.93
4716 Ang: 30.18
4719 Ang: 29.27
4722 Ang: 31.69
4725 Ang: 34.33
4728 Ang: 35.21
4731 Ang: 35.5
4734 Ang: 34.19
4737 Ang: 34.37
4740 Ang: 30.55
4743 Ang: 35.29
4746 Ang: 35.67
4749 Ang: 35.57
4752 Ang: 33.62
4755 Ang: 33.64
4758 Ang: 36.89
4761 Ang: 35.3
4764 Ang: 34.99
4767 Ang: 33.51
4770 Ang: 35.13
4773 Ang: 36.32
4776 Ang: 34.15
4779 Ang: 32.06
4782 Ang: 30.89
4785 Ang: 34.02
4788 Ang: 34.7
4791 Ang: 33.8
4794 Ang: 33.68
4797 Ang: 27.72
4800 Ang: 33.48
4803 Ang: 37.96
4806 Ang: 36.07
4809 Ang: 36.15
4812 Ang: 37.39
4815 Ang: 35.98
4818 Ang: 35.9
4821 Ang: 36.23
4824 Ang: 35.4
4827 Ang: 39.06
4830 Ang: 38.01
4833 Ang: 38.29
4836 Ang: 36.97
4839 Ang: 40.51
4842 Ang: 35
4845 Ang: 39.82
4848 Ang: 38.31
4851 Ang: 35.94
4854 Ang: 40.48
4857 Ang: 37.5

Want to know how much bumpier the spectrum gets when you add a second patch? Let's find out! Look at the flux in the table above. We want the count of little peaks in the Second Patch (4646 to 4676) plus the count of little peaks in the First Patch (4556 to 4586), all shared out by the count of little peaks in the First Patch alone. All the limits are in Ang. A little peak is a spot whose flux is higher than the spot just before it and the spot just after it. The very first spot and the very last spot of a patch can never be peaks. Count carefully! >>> 2.5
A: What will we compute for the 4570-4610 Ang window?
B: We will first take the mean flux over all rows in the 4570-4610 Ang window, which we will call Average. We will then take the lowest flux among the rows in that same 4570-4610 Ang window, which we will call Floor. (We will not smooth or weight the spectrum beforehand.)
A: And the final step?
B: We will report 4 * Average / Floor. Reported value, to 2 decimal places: 4.23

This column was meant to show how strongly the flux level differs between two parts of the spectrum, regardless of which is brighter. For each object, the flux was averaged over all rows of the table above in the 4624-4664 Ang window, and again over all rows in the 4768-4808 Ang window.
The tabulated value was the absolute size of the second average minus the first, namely 0.0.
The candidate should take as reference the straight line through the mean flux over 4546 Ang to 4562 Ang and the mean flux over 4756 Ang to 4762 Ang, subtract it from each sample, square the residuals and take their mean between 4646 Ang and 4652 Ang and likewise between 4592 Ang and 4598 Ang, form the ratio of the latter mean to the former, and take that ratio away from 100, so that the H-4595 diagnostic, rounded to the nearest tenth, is 99.8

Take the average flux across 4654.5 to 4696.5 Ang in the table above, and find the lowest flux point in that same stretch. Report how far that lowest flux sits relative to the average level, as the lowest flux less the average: -2.2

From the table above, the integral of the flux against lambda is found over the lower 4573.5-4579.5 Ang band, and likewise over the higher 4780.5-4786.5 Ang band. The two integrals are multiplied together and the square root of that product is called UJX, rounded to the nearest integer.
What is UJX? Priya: 208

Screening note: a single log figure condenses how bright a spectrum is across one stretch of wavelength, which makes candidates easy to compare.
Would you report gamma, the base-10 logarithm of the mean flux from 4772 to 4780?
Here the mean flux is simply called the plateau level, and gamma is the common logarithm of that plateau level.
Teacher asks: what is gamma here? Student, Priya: 1.53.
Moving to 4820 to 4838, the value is 1.57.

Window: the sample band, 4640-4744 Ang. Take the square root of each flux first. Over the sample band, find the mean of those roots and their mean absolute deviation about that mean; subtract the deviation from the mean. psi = 5.66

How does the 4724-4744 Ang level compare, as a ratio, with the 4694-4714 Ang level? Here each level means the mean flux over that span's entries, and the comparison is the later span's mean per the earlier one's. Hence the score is 1.03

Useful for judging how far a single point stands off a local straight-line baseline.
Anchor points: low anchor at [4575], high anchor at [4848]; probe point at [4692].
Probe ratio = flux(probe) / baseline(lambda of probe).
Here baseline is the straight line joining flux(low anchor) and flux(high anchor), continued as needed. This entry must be 0.87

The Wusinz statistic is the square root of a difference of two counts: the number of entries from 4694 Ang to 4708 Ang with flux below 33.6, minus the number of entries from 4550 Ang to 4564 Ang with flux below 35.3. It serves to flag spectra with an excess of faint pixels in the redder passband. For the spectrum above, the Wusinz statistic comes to 1.7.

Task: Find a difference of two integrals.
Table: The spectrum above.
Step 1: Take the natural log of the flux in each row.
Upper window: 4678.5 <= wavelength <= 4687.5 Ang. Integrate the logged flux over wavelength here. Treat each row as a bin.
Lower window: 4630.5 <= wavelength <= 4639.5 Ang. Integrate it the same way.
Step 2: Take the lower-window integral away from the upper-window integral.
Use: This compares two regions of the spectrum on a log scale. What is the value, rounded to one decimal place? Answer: 0.1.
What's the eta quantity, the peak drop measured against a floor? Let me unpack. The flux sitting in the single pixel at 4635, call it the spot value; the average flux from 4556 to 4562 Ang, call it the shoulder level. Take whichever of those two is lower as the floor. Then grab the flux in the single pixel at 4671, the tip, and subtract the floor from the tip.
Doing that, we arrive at 1.2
